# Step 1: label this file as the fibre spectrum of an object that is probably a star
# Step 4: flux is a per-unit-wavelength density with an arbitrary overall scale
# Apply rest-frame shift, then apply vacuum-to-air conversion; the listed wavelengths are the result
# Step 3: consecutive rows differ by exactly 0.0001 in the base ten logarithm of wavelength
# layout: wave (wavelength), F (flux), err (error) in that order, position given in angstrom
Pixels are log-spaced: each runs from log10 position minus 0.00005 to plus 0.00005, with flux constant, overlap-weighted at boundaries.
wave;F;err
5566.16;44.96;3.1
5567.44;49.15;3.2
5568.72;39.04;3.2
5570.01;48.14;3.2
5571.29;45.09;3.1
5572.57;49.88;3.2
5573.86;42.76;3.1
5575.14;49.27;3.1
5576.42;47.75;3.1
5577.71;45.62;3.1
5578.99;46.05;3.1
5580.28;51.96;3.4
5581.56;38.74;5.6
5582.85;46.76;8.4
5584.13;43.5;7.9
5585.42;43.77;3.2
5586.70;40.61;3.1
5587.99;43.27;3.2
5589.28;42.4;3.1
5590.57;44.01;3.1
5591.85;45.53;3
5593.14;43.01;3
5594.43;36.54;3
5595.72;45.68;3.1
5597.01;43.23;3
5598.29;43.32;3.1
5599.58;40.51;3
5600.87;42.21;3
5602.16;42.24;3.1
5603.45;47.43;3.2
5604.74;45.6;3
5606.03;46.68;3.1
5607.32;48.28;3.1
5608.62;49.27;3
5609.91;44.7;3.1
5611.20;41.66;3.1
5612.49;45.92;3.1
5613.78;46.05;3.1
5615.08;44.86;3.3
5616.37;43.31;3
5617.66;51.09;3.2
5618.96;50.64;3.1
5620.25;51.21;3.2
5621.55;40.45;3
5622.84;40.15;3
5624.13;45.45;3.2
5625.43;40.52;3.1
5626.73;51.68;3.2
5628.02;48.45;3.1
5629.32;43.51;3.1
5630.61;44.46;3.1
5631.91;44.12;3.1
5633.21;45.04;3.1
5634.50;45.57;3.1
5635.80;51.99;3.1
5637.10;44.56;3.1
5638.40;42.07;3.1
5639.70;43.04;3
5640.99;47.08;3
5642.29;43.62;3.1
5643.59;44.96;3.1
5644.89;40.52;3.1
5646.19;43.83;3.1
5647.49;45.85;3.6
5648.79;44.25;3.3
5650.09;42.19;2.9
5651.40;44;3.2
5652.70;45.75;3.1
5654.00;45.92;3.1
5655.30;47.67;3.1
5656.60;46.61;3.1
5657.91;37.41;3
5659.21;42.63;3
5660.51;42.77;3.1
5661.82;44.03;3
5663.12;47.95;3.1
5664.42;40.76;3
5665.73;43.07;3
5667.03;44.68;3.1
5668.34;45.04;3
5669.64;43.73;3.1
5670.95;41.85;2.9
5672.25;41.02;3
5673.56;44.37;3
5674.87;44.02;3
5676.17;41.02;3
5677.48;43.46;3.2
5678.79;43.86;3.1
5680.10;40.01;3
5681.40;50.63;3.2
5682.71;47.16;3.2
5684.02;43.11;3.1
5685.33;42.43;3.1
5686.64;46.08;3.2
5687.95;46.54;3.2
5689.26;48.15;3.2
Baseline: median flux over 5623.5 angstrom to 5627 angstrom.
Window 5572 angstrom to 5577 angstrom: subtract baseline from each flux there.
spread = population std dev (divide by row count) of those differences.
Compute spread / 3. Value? 0.93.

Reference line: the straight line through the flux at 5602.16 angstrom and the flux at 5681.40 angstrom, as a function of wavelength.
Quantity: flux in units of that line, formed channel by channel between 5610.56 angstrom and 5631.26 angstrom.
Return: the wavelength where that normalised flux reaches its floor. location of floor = 5622.84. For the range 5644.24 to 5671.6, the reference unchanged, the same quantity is 5657.91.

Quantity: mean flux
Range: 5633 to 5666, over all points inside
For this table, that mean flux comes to 44.4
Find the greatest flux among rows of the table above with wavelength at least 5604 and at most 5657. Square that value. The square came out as 2703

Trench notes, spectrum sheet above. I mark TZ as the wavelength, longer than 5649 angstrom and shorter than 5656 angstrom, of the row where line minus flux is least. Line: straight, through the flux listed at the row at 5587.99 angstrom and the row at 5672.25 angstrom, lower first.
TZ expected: 5655.30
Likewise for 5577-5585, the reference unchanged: 5580.28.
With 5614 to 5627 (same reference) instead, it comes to 5626.73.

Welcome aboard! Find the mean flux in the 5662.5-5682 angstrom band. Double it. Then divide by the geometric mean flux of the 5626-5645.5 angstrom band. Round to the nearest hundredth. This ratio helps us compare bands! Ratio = 1.93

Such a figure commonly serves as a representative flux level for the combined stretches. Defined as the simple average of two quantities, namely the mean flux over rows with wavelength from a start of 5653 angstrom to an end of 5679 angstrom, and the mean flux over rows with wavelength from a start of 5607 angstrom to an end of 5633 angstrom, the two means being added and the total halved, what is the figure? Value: 44.7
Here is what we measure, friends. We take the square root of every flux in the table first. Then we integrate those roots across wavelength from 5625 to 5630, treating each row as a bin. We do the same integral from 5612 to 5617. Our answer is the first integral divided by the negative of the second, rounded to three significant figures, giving -1.01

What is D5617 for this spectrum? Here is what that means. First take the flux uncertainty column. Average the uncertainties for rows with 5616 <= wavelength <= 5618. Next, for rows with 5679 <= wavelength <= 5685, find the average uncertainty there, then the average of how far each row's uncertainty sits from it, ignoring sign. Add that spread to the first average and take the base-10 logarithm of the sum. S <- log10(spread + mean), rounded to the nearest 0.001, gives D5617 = 0.502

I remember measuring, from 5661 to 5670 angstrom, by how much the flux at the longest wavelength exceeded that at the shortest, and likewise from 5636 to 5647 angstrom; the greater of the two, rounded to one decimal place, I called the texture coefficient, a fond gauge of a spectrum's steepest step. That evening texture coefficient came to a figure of -0.3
